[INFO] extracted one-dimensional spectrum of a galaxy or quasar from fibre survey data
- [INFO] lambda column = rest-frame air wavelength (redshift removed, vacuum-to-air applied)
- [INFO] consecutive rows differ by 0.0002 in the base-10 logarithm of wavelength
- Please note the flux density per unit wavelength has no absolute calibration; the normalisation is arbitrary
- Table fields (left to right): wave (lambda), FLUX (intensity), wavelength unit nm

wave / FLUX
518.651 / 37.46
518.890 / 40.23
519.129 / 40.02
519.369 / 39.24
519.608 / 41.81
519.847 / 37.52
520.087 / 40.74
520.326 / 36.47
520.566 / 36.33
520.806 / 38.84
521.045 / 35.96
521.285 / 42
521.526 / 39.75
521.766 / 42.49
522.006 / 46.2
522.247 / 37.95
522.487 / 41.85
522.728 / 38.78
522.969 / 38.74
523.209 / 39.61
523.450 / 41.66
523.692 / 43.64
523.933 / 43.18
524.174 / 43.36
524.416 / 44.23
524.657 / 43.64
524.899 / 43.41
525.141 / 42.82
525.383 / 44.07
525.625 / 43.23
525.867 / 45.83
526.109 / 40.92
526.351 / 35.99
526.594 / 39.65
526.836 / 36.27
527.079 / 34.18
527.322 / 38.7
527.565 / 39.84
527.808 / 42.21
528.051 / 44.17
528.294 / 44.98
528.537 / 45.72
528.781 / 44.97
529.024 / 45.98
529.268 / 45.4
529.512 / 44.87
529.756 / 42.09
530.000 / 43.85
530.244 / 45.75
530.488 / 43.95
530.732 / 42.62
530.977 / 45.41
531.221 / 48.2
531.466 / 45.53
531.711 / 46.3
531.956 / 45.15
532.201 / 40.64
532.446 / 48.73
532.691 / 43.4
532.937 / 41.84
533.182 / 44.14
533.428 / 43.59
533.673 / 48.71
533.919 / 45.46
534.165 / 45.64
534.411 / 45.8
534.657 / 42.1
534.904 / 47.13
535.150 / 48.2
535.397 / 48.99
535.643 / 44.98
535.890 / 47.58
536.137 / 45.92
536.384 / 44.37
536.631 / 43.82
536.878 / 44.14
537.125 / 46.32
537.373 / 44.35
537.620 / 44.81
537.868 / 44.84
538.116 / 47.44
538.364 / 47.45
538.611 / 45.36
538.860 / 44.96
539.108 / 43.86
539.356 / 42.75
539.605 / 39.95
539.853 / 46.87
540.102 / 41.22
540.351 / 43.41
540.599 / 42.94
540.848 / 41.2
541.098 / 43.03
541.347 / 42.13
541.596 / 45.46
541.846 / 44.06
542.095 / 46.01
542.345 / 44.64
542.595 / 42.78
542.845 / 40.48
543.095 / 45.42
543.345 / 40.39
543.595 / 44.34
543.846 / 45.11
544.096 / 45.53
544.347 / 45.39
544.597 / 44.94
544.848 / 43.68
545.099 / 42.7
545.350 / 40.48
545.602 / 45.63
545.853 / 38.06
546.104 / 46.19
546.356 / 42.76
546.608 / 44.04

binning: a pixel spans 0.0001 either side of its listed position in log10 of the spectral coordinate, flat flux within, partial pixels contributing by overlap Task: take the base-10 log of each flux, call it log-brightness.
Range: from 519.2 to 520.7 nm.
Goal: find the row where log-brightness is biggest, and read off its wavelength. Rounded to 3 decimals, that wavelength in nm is 519.608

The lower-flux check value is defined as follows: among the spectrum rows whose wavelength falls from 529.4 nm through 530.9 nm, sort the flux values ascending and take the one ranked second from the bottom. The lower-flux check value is 42.62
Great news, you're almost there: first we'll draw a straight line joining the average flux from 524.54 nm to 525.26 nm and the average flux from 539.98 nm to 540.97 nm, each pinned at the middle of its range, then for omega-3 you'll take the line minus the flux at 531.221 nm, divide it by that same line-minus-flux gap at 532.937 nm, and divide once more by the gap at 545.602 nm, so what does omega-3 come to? 1.6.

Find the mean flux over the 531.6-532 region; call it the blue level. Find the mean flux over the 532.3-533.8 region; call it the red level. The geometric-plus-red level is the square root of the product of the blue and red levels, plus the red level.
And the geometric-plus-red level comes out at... 90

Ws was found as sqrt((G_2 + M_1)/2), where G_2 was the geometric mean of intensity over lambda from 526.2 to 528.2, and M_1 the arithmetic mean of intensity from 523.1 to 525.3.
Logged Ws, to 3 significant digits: 6.39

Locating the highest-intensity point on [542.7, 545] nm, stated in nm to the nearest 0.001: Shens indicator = 544.096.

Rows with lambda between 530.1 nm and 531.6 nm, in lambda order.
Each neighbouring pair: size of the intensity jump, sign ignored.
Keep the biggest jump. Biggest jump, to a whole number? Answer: 3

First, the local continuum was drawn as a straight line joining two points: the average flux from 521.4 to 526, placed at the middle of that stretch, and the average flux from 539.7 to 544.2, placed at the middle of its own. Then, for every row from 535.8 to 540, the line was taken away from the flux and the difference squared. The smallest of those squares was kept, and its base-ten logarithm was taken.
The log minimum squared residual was -0.7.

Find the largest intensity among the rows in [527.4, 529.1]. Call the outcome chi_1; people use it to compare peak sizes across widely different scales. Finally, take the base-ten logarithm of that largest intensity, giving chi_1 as 1.66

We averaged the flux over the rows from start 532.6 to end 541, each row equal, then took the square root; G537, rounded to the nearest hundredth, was 6.69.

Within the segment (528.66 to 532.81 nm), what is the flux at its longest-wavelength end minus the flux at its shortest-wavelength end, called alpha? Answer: -1.6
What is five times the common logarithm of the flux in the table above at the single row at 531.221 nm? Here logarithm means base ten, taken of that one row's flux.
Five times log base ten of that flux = 8.42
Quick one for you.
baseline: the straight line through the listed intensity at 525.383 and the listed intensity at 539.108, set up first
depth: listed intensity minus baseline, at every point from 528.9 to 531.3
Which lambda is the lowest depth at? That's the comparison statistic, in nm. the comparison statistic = 529.756 nm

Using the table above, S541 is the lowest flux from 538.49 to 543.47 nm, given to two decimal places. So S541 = 39.95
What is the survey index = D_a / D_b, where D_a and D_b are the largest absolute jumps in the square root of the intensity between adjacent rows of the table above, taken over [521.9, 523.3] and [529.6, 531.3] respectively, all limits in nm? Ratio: 3.0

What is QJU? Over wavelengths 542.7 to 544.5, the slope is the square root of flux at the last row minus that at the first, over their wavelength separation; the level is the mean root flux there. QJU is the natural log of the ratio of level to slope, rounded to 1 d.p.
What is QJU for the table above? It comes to 3.3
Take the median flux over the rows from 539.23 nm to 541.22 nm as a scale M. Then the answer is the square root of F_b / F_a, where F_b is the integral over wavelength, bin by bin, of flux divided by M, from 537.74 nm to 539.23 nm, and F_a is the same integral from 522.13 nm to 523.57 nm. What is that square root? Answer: 1.09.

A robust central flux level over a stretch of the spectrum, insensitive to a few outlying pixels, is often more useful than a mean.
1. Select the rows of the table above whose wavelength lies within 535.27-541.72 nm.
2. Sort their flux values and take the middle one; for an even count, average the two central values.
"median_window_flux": 44.6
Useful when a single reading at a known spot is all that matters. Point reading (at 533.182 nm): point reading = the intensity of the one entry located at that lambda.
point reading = 44.14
